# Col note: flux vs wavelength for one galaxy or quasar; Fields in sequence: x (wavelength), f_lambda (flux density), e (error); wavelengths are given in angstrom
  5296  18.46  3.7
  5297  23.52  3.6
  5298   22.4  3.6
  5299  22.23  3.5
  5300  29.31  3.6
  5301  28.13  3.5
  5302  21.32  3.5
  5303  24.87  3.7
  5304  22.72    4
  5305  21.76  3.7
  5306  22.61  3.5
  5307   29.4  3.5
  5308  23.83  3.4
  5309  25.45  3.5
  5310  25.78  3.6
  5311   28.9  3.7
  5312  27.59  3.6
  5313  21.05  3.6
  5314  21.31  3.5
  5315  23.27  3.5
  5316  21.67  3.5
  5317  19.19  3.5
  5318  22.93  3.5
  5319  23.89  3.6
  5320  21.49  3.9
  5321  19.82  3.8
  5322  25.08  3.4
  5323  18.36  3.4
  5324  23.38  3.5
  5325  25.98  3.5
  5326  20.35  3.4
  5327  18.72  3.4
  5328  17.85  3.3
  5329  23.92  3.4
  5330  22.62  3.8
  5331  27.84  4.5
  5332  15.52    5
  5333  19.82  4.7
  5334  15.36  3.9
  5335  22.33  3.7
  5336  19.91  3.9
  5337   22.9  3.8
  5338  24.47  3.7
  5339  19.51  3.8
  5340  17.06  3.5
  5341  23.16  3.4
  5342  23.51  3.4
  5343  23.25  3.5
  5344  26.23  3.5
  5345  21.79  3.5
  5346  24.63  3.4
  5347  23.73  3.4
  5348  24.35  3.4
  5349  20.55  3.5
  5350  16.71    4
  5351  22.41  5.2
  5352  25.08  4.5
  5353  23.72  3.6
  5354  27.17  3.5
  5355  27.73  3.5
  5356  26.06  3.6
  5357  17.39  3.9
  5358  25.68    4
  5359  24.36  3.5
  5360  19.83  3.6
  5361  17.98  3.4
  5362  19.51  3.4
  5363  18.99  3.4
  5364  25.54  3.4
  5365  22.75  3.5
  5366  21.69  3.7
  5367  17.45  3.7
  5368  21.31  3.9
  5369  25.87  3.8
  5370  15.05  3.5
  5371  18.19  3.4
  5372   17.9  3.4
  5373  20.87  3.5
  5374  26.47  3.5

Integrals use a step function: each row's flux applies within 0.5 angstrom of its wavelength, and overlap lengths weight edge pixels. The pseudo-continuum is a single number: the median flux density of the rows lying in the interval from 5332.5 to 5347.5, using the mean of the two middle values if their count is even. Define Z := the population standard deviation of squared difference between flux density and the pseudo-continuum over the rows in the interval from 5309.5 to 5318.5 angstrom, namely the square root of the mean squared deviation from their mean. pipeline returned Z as 11.6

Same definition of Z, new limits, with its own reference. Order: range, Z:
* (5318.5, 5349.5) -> 14.7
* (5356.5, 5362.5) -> 9.8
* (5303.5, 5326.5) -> 11.3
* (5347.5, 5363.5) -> 11.0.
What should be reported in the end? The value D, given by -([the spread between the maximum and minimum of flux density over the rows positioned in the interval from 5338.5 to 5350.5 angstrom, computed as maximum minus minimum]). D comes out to -9.5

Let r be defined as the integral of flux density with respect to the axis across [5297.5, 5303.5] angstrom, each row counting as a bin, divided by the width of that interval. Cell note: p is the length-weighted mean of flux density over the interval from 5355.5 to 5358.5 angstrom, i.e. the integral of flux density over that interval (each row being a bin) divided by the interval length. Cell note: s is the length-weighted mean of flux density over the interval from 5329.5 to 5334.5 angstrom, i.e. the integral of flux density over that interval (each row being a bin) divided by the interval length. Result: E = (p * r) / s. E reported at 28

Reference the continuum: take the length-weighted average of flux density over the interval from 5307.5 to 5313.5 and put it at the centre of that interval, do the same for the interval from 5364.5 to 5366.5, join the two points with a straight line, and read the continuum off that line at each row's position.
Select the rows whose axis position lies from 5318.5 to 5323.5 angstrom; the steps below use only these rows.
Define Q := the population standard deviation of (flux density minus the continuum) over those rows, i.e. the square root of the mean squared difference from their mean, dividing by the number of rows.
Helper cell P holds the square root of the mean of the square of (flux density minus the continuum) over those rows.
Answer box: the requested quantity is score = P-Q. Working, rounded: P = 3.95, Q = 2.5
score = 1.5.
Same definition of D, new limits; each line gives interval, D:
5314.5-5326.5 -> -7.6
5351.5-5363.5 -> -10.3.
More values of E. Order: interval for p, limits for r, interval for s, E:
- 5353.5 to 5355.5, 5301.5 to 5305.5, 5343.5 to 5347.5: 26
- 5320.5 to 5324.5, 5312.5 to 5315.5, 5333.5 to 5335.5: 25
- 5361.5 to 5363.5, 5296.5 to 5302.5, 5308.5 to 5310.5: 18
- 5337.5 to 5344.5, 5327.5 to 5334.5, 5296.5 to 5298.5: 20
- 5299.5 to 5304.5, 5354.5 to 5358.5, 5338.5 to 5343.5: 29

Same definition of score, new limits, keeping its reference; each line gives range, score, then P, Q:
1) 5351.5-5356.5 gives 1.9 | 3.40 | 1.5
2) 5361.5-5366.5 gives 0.1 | 2.48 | 2.4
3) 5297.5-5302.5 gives 0.3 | 3.62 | 3.4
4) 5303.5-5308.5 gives 0.4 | 3.23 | 2.8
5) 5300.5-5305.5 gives 0.8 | 3.24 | 2.5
